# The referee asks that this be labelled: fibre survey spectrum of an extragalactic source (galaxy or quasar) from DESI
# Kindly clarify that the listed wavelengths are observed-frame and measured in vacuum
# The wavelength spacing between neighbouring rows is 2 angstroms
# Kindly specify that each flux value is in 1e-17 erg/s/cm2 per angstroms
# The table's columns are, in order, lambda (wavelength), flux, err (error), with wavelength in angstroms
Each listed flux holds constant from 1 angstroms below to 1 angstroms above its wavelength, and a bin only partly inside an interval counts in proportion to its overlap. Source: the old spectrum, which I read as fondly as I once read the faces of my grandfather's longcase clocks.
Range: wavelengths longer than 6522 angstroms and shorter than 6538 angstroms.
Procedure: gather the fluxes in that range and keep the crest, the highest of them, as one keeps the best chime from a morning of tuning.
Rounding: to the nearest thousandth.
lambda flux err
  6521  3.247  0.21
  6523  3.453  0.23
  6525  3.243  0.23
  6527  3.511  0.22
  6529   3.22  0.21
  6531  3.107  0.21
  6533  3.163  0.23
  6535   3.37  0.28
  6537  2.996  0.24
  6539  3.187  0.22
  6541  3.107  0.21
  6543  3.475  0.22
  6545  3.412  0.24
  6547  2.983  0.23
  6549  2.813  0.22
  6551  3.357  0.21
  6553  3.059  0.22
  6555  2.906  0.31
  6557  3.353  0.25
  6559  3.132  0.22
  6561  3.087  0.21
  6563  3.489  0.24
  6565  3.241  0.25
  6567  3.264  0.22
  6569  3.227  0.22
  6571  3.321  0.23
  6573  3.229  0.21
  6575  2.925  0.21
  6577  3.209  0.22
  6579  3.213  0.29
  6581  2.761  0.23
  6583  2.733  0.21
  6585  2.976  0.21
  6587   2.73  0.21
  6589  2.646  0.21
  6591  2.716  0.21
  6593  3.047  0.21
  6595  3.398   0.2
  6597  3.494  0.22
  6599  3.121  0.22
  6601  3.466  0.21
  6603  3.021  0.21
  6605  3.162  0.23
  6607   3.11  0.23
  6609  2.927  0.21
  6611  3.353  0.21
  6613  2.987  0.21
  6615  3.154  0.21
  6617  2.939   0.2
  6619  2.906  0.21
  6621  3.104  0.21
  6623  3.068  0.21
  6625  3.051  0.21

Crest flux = 3.511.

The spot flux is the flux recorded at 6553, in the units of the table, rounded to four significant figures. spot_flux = 3.059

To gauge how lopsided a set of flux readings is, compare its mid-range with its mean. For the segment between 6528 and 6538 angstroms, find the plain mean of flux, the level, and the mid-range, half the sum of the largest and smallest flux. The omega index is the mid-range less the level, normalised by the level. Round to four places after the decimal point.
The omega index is 0.0037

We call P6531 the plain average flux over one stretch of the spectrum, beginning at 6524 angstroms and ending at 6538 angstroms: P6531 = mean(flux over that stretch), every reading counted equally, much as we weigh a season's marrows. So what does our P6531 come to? 3.23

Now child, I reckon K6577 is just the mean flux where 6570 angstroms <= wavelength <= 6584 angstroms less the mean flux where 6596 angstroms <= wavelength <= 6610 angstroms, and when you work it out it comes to -0.13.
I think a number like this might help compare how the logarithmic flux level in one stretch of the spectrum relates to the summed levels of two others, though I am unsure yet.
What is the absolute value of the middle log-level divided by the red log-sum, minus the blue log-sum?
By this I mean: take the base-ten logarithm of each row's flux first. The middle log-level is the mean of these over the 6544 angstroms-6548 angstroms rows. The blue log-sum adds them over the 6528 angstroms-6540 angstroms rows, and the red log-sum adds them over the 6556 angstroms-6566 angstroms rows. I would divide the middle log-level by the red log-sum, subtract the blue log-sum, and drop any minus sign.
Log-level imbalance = 2.8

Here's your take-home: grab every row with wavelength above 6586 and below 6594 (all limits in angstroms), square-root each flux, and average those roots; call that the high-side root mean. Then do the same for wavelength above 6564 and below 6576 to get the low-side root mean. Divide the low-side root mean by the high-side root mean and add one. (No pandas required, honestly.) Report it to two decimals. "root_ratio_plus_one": 2.07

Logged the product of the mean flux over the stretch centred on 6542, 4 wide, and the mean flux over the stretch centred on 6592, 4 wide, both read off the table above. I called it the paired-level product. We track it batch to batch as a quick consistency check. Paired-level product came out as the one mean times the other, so 9.5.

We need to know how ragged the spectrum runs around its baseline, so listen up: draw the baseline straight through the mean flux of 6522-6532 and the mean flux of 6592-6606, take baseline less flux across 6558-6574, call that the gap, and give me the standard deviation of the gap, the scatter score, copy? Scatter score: 0.12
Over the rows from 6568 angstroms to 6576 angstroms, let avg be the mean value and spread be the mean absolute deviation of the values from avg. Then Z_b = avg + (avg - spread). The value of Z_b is 6.23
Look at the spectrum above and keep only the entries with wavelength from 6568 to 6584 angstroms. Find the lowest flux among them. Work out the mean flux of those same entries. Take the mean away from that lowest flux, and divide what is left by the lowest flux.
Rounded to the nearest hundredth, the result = -0.13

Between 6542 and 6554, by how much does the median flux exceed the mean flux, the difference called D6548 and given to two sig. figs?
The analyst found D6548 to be 0.025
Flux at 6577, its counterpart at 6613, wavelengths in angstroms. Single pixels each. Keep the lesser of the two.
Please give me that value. 2.99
